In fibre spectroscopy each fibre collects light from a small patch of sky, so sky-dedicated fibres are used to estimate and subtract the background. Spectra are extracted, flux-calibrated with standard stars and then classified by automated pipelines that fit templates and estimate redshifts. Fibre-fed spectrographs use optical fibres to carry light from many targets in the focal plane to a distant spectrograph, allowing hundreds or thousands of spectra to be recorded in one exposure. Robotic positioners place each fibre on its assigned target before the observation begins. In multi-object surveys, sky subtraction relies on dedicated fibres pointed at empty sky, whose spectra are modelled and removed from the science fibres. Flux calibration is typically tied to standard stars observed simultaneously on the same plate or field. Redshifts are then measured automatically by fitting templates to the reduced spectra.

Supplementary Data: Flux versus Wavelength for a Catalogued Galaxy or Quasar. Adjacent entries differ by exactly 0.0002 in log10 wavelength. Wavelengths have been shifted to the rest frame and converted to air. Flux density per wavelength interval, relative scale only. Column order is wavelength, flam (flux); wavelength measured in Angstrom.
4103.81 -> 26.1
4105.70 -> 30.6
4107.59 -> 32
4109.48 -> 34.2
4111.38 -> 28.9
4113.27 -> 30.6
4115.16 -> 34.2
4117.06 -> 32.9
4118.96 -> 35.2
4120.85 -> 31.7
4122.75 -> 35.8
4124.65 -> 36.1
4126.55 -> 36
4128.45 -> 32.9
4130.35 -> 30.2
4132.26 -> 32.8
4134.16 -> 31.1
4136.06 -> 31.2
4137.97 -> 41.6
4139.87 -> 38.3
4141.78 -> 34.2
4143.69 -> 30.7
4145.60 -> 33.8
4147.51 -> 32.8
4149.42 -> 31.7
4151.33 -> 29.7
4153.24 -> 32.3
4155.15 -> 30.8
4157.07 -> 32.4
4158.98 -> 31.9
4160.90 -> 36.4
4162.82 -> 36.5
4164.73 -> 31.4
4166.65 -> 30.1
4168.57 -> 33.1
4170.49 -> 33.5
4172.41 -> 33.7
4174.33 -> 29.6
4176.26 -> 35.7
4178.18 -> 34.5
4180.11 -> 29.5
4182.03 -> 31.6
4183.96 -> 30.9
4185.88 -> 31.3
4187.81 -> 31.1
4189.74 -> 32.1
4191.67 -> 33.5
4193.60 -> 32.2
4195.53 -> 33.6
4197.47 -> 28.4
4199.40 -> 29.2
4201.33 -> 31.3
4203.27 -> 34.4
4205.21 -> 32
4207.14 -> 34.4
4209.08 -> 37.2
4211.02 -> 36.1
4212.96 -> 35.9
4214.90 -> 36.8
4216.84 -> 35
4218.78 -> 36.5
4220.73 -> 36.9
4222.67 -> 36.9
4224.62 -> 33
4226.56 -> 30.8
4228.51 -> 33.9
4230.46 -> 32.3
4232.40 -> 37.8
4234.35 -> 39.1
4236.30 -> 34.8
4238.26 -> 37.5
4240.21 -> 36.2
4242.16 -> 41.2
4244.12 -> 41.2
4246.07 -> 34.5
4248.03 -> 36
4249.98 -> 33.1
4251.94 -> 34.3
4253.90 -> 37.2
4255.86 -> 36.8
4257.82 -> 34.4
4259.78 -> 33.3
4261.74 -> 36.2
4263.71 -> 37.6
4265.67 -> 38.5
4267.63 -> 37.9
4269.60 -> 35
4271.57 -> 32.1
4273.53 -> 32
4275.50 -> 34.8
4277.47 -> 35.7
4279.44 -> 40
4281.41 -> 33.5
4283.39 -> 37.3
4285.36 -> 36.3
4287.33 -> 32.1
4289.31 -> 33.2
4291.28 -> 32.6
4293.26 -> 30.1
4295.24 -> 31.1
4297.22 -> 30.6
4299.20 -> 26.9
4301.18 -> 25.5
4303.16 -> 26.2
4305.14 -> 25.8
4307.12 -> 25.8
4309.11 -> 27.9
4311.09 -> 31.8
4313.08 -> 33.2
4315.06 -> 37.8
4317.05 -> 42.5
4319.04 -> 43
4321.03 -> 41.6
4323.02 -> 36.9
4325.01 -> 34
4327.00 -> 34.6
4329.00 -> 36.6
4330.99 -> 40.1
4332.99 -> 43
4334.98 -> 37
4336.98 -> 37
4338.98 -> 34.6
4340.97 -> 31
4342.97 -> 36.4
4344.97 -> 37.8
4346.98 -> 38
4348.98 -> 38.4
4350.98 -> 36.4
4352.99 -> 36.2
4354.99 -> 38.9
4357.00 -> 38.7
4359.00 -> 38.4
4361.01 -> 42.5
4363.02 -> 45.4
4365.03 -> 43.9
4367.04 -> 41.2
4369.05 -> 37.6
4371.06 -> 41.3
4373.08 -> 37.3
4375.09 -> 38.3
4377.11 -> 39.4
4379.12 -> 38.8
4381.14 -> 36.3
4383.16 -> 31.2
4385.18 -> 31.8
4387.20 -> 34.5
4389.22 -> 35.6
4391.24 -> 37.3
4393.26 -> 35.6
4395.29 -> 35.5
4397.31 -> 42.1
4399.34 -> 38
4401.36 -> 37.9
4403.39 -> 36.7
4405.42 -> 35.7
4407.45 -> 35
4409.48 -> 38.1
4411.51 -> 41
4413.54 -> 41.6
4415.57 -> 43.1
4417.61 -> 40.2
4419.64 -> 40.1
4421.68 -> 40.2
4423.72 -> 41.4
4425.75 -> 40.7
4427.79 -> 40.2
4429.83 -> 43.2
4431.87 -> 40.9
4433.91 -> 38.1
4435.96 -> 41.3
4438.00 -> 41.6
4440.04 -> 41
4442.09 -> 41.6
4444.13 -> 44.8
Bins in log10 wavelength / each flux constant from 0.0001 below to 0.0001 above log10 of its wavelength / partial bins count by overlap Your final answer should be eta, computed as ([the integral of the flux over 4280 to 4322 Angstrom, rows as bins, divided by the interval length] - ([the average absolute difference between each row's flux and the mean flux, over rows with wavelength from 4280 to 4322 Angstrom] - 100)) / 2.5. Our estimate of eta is 51.4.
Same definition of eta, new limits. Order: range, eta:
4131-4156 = 52.3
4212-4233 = 53.3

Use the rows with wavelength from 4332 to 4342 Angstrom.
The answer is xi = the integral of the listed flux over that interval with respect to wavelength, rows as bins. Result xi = 365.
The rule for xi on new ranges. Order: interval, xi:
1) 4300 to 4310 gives 262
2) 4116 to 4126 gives 344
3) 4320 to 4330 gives 368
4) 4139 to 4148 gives 306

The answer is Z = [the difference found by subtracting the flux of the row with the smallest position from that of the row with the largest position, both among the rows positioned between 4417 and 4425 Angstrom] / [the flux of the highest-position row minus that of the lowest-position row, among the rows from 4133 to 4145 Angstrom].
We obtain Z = -3.0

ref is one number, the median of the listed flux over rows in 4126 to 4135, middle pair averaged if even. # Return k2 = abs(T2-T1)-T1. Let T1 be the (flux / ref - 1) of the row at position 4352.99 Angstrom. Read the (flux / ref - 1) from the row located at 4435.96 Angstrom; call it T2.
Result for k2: 0.05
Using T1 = 0.1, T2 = 0.26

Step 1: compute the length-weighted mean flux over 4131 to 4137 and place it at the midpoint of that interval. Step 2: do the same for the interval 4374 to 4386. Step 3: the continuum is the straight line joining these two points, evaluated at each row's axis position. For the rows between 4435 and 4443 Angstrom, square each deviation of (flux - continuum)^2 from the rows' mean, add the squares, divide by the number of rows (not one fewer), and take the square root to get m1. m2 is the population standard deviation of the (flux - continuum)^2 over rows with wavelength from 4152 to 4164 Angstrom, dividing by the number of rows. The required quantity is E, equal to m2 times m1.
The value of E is 18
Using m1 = 2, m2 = 8.6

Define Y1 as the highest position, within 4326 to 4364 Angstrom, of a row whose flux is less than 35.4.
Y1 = 4340.97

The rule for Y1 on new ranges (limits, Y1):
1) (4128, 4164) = 4158.98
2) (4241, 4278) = 4275.50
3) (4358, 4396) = 4387.20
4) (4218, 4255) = 4251.94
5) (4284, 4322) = 4313.08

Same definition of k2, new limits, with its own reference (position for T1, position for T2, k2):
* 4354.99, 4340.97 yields 0.05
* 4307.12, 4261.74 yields 0.53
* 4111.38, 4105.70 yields 0.17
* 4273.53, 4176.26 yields 0.14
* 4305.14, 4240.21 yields 0.53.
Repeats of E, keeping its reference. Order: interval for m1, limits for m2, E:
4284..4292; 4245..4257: 6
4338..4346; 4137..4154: 231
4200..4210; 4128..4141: 222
